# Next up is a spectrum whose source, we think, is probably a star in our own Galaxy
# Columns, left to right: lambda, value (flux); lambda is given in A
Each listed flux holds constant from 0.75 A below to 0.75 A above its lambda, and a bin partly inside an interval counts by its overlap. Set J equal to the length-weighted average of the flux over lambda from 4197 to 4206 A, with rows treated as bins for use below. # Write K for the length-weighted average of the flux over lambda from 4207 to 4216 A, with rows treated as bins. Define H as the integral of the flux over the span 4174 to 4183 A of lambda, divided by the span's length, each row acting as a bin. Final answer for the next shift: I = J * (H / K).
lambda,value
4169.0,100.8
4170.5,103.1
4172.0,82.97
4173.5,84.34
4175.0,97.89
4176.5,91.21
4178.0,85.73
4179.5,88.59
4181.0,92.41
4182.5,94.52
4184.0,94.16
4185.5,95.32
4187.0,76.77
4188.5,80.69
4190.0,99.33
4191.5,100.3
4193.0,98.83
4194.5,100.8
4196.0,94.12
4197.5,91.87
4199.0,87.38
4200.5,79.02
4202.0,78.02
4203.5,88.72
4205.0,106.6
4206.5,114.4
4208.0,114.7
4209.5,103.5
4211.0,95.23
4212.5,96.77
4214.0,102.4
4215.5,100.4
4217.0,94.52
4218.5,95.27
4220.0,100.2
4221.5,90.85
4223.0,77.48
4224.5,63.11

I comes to 80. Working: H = 91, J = 89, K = 103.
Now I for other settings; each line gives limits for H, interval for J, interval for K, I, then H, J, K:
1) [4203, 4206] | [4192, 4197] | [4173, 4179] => 108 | 100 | 98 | 90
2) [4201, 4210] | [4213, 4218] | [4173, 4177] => 108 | 100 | 99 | 92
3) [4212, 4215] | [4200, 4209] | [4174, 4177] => 104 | 100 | 98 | 94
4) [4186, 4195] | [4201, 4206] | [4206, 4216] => 82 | 93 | 92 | 104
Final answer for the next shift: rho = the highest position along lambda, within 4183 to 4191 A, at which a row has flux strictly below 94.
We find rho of 4188.5 A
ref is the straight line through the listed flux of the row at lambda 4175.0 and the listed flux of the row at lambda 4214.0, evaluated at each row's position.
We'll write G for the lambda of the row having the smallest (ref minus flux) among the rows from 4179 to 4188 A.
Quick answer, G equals 4185.5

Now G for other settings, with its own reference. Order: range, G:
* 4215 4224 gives 4215.5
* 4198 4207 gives 4206.5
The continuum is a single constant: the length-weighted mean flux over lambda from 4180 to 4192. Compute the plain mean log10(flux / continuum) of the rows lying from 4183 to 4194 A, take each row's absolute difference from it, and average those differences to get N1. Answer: 0.038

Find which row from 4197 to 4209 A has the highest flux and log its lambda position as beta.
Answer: 4208.0 A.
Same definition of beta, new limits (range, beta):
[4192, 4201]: 4194.5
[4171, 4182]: 4175.0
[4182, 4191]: 4190.0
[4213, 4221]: 4214.0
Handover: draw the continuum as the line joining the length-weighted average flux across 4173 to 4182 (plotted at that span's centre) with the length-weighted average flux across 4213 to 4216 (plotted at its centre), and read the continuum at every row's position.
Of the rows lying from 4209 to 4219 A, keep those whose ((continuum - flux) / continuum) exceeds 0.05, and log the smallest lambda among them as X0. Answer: 4217.0 A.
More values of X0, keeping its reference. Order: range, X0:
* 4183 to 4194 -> 4187.0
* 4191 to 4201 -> 4199.0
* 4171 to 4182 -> 4172.0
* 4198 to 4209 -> 4199.0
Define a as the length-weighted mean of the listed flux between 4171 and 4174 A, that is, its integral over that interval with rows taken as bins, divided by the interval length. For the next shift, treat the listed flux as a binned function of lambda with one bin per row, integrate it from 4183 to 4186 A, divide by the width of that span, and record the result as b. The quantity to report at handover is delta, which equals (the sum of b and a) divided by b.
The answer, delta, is 1.90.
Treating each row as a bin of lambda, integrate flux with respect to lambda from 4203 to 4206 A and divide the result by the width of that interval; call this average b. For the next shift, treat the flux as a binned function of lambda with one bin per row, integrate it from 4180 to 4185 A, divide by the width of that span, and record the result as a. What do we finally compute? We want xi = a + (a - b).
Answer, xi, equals 87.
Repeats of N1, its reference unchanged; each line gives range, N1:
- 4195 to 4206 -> 0.033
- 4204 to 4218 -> 0.025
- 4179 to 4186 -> 0.009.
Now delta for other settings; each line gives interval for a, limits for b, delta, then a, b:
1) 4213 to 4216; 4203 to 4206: 2.01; 101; 99.8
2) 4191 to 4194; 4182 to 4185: 2.06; 100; 94.4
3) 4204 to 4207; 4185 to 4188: 2.28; 108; 84.8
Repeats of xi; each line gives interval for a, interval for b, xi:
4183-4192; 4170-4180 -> 92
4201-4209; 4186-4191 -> 113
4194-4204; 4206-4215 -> 72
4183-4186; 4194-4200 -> 97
